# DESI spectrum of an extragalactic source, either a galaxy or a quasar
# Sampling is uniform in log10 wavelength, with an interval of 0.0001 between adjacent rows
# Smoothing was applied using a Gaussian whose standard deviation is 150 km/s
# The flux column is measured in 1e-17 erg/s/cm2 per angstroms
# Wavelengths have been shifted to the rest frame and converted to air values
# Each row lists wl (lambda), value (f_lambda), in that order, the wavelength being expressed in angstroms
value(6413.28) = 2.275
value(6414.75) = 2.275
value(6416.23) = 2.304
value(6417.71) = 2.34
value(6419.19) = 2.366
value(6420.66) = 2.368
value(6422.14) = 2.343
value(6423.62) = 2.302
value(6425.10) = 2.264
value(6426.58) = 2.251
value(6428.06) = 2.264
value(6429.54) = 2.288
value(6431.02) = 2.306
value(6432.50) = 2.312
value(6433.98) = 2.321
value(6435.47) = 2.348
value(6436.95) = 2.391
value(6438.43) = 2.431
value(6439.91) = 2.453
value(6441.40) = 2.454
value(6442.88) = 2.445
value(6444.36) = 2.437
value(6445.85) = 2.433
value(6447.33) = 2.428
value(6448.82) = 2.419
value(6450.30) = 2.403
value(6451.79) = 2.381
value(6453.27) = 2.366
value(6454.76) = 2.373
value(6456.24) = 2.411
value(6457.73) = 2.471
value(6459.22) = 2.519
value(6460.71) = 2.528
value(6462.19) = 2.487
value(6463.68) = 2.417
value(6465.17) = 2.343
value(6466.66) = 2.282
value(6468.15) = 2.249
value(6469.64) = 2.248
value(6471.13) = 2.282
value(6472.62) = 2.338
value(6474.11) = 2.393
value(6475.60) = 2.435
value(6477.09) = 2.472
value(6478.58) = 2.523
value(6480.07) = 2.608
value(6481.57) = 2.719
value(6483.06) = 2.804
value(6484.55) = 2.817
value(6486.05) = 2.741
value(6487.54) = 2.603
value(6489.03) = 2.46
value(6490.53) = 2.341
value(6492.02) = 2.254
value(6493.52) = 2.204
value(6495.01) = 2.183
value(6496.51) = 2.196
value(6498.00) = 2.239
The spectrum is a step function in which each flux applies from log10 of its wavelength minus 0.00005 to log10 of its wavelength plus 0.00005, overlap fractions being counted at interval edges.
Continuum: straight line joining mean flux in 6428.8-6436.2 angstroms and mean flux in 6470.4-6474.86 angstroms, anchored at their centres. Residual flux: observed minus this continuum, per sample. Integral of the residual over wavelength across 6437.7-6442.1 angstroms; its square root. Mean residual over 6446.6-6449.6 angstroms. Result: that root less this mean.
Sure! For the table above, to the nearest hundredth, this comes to 0.65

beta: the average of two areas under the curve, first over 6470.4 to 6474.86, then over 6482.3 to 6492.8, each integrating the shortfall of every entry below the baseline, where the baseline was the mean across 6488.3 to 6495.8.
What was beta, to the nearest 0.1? -1.6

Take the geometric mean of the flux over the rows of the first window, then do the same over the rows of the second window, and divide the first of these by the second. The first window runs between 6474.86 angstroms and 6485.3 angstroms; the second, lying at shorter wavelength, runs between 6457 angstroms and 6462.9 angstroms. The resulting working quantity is 1.048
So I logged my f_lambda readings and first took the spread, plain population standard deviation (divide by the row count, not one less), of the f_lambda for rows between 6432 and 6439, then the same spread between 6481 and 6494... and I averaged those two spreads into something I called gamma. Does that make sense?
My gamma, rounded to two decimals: 0.14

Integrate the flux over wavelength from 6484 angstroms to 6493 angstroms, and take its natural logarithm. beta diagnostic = 3.12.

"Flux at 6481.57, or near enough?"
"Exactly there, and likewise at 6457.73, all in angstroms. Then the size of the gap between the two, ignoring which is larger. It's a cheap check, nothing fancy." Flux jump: 0.25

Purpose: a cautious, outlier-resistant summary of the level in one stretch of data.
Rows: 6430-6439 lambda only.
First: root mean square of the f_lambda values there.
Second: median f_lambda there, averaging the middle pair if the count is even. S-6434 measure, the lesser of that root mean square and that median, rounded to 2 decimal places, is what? 2.33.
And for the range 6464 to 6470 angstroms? 2.27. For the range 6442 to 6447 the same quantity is 2.44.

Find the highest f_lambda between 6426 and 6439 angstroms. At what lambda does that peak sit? 6438.43 angstroms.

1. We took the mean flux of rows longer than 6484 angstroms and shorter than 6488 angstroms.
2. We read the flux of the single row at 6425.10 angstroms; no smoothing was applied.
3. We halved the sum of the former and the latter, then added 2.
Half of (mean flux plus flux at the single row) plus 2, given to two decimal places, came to 4.49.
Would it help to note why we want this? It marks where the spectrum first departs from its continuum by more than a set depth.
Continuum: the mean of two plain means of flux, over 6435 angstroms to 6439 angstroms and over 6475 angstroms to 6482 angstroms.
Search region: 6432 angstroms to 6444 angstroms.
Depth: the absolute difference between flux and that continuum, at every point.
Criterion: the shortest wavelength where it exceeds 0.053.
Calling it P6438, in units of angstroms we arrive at 6432.50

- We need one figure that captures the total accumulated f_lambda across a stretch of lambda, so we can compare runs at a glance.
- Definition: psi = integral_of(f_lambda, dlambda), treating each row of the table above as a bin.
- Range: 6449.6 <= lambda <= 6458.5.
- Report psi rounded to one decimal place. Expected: 21.4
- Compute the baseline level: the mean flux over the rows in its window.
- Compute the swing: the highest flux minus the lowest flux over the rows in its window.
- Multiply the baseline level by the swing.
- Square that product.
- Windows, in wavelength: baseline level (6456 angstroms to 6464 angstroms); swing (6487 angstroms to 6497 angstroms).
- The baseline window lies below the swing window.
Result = 1.08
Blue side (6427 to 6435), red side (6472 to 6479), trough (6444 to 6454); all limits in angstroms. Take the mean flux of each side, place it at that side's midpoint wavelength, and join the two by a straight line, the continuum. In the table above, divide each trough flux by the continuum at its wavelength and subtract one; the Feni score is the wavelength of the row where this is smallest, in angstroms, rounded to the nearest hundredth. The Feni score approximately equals 6453.27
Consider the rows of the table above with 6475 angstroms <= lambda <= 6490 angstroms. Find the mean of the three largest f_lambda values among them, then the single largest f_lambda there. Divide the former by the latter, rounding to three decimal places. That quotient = 0.989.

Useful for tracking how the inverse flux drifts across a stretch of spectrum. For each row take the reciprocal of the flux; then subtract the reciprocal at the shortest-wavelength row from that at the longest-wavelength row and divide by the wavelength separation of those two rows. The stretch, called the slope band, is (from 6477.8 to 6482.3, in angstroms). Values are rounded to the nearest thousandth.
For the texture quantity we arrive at -0.010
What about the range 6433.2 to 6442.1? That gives -0.003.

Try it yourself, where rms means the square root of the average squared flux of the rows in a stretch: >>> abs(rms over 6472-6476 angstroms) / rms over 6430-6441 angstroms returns 1.01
